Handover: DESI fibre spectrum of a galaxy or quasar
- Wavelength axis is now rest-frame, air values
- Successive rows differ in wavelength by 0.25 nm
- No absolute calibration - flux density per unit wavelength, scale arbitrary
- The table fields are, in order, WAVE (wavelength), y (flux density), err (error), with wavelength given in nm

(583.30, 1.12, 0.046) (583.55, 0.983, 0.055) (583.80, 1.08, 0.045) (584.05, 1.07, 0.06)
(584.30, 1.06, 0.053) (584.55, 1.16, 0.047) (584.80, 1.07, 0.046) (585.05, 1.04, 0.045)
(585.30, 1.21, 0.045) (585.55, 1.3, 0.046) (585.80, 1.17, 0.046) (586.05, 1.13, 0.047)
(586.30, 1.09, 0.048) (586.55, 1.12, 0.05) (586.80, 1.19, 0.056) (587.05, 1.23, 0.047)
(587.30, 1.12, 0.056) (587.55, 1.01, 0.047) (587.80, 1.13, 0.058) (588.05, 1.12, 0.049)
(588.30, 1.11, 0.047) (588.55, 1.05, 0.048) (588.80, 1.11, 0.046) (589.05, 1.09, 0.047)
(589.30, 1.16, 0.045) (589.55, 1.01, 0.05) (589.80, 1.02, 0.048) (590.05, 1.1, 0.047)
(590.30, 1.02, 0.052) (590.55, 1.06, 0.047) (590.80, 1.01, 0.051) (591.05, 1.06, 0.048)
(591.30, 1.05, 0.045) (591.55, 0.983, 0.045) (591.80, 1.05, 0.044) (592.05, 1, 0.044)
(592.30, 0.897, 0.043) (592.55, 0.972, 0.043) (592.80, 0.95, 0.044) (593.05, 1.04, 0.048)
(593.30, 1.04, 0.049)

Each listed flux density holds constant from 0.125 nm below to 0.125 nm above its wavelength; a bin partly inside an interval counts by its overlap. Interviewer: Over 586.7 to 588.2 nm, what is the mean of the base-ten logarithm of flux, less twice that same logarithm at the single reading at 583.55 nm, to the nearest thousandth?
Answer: 0.068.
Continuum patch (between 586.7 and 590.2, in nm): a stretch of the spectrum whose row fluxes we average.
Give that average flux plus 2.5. 3.60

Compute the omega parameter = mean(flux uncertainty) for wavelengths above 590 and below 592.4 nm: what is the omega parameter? 0.0466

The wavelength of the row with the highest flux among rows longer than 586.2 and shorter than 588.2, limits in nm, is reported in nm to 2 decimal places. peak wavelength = 587.05 nm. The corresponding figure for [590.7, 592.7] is 591.05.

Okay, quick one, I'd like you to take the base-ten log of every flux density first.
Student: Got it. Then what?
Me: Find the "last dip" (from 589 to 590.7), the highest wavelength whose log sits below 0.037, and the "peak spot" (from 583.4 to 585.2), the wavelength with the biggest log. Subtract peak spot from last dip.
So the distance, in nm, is 6.00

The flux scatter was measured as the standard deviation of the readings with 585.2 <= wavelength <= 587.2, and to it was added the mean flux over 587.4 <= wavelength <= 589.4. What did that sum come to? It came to 1.16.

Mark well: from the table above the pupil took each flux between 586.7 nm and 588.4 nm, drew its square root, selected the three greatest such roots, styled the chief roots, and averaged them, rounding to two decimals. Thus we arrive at 1.09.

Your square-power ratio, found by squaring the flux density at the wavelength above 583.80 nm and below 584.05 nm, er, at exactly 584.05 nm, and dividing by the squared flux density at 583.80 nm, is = 0.98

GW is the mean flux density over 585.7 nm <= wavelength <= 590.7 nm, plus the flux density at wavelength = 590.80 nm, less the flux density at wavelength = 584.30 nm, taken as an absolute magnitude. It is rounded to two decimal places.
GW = 1.05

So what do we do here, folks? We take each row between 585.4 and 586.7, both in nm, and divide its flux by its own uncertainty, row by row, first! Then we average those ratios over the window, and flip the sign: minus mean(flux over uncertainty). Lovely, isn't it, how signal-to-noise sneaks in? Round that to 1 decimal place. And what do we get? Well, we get -24.6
